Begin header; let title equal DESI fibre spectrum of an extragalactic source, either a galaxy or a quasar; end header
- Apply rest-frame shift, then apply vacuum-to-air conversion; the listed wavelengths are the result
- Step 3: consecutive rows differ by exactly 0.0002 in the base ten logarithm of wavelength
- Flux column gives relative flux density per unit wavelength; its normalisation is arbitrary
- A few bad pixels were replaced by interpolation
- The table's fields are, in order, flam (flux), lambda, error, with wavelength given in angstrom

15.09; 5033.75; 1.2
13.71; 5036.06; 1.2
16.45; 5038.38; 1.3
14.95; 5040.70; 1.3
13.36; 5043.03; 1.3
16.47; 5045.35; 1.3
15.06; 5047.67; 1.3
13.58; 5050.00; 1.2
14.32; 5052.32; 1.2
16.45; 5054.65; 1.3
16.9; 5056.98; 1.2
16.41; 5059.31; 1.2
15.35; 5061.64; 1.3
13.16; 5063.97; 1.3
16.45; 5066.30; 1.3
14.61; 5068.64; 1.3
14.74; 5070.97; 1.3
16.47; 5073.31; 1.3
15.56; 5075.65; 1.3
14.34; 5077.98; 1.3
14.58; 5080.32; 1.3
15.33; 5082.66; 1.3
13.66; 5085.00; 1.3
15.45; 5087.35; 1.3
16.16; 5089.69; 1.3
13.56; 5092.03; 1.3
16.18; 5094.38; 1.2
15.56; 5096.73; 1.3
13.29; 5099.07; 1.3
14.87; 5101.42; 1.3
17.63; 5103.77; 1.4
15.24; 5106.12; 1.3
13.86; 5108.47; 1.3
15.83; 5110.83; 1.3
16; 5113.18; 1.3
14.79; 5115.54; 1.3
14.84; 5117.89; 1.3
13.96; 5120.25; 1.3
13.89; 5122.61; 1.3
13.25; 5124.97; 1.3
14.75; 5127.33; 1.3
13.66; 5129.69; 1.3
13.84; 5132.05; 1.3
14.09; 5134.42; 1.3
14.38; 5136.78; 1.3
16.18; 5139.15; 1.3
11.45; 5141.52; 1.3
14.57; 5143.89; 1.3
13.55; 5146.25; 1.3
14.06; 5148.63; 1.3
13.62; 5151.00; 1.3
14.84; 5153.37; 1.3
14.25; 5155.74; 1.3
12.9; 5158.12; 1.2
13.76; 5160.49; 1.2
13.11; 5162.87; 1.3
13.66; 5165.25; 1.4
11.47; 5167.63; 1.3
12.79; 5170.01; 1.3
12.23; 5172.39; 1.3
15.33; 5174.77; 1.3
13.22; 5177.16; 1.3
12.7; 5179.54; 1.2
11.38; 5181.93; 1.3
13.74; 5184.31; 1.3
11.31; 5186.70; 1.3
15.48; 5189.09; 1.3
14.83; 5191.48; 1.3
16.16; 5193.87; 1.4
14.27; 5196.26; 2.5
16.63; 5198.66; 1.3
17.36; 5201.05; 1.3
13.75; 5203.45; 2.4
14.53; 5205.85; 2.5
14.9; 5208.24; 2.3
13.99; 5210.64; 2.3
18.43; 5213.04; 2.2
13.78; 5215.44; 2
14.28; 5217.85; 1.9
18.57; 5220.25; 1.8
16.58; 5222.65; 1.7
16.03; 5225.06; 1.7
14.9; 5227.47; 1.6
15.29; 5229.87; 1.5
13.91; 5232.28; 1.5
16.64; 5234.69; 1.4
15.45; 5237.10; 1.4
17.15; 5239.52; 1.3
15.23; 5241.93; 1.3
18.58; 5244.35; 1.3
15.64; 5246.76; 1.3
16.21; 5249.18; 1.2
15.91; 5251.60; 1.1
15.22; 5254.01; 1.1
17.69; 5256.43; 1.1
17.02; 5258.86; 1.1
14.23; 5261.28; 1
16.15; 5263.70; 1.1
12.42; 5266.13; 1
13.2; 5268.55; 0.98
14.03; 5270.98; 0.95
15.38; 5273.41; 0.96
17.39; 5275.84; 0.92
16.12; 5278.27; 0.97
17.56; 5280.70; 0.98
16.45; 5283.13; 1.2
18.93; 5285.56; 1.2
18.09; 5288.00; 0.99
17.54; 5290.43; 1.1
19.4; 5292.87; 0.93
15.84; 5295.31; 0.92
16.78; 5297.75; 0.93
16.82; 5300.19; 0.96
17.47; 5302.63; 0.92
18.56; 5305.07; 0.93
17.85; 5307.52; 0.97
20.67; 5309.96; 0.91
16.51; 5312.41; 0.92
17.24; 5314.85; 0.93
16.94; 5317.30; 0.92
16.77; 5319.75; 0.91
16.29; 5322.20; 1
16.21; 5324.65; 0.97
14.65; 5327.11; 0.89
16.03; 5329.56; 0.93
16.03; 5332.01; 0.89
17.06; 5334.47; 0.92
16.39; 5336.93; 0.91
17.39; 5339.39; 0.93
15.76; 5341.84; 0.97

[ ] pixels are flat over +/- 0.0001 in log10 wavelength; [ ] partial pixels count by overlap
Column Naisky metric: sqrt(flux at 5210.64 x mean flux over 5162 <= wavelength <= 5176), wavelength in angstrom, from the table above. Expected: 13.5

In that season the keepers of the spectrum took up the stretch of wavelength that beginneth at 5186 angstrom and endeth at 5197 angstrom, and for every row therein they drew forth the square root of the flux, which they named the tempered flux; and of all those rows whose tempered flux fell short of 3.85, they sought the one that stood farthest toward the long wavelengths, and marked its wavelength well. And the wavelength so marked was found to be 5196.26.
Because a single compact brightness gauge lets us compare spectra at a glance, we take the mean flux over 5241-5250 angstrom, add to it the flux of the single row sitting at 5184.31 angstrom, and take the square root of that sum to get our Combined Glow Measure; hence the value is 5.49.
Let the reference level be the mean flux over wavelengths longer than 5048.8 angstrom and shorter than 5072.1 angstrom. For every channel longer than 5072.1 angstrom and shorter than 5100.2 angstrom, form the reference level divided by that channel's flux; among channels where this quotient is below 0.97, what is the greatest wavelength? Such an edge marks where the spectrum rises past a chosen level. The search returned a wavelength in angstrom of 5094.38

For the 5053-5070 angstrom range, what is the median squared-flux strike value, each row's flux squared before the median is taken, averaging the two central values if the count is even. 269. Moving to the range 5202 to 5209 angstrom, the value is 211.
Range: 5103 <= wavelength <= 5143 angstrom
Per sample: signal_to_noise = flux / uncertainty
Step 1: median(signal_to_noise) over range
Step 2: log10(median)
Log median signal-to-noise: 1.04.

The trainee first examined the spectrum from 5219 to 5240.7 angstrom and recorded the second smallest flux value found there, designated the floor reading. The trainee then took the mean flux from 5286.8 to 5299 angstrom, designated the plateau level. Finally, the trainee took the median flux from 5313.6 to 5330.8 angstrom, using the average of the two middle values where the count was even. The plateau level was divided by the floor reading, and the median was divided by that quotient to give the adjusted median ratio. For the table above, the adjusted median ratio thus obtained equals 13.8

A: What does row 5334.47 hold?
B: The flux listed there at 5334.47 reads 17.06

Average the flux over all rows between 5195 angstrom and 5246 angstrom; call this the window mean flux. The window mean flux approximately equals 15.7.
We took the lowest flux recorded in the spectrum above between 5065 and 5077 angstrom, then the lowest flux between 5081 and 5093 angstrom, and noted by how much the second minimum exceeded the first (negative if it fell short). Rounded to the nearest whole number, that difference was -1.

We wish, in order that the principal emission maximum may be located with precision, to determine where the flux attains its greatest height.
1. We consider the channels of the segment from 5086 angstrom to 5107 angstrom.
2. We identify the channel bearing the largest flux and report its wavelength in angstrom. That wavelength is 5103.77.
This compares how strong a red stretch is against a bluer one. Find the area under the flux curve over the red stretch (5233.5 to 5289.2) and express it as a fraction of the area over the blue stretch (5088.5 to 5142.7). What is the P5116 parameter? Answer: 1.13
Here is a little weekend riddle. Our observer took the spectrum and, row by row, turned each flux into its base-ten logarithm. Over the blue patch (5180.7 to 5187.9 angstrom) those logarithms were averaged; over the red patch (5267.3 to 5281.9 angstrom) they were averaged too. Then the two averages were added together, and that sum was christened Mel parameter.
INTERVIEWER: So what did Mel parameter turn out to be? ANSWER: 2.27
